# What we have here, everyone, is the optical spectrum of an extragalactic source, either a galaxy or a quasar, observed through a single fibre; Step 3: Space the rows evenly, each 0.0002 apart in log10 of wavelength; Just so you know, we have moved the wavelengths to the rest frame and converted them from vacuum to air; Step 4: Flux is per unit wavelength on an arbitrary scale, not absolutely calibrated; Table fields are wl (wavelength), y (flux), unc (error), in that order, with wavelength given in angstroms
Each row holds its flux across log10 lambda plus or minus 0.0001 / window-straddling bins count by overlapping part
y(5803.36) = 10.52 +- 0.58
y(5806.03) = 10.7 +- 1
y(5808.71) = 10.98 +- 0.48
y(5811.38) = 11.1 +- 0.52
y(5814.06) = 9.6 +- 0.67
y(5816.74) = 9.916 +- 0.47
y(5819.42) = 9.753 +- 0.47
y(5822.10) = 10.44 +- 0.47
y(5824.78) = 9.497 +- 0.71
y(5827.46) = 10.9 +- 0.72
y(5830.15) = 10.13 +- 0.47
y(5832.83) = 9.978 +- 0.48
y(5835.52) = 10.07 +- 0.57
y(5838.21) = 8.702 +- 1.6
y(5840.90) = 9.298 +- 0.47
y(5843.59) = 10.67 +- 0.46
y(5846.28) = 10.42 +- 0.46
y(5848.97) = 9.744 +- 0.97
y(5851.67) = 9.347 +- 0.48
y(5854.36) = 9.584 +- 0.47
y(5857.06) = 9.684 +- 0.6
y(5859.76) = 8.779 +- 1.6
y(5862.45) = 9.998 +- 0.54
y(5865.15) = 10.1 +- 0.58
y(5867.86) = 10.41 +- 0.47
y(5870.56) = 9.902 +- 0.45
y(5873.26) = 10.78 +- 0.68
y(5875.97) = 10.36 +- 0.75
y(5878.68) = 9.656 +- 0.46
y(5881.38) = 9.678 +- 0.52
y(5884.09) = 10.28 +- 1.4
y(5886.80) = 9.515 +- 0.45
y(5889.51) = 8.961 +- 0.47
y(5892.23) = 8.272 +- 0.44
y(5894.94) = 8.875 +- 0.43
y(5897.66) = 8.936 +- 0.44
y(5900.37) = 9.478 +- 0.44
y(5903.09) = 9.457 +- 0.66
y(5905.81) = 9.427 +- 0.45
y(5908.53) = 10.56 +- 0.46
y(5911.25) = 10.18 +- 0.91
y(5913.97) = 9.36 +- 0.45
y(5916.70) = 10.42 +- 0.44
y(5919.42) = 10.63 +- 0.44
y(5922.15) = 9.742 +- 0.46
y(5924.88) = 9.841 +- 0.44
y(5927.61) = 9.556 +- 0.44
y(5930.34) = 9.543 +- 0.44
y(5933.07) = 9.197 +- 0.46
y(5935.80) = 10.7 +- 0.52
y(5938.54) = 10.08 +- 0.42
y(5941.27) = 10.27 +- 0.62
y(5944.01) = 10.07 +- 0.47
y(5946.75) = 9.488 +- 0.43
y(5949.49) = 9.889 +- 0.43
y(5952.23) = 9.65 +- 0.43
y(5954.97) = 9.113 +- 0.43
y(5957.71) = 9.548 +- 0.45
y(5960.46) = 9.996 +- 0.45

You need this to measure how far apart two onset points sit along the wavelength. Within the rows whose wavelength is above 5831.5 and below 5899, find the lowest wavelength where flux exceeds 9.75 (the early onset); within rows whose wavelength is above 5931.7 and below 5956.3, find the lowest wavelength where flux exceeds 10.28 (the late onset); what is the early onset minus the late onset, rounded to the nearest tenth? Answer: -103.0 angstroms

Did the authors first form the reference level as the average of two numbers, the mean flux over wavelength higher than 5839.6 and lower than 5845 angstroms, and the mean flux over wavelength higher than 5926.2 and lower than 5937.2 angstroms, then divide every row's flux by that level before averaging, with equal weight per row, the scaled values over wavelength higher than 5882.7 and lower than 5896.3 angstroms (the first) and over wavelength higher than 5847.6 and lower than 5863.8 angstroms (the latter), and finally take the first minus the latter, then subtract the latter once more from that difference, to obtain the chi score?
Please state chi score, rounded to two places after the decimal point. -1.00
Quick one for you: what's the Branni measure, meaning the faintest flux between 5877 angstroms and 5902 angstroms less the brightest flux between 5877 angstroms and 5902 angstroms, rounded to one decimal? -2.0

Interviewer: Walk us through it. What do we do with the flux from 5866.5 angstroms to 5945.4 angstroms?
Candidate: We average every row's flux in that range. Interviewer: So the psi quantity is 9.8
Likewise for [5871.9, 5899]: 9.5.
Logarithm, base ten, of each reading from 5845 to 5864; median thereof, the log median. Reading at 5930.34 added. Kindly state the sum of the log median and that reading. 10.5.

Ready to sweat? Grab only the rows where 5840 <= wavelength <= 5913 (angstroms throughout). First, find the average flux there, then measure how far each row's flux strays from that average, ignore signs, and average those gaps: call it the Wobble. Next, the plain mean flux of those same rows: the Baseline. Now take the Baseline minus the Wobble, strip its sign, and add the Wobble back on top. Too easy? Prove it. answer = 9.72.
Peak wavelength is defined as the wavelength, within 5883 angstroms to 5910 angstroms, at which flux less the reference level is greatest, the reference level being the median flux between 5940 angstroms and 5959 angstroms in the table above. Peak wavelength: 5908.53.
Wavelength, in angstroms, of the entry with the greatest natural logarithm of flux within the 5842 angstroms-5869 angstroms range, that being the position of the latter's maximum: 5843.59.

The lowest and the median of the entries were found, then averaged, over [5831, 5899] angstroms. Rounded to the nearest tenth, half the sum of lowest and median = 9.0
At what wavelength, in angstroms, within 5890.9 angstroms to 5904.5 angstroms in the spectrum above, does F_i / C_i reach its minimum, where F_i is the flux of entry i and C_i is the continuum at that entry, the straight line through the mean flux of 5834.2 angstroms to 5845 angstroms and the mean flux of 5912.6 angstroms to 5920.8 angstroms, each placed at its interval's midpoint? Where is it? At 5892.23 angstroms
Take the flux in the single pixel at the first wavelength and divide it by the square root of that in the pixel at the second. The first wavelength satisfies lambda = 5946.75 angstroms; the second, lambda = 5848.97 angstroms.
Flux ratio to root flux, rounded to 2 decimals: 3.04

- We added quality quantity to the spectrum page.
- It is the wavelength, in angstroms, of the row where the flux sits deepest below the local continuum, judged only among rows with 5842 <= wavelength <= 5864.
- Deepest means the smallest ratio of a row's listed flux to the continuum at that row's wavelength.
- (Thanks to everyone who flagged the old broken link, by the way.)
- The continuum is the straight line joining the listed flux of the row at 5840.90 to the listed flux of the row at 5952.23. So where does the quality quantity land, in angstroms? 5859.76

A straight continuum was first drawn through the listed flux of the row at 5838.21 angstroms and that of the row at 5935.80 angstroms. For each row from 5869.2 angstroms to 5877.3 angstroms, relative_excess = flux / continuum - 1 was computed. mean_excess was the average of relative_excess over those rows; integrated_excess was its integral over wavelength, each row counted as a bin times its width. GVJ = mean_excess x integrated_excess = 0.08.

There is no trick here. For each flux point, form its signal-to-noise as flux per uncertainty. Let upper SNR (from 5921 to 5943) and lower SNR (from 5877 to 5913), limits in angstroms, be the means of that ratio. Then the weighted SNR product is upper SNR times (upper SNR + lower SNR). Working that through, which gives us 826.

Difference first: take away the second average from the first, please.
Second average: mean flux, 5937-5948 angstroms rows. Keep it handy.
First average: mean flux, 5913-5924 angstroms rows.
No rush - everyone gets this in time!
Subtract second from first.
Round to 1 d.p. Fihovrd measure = 0.1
